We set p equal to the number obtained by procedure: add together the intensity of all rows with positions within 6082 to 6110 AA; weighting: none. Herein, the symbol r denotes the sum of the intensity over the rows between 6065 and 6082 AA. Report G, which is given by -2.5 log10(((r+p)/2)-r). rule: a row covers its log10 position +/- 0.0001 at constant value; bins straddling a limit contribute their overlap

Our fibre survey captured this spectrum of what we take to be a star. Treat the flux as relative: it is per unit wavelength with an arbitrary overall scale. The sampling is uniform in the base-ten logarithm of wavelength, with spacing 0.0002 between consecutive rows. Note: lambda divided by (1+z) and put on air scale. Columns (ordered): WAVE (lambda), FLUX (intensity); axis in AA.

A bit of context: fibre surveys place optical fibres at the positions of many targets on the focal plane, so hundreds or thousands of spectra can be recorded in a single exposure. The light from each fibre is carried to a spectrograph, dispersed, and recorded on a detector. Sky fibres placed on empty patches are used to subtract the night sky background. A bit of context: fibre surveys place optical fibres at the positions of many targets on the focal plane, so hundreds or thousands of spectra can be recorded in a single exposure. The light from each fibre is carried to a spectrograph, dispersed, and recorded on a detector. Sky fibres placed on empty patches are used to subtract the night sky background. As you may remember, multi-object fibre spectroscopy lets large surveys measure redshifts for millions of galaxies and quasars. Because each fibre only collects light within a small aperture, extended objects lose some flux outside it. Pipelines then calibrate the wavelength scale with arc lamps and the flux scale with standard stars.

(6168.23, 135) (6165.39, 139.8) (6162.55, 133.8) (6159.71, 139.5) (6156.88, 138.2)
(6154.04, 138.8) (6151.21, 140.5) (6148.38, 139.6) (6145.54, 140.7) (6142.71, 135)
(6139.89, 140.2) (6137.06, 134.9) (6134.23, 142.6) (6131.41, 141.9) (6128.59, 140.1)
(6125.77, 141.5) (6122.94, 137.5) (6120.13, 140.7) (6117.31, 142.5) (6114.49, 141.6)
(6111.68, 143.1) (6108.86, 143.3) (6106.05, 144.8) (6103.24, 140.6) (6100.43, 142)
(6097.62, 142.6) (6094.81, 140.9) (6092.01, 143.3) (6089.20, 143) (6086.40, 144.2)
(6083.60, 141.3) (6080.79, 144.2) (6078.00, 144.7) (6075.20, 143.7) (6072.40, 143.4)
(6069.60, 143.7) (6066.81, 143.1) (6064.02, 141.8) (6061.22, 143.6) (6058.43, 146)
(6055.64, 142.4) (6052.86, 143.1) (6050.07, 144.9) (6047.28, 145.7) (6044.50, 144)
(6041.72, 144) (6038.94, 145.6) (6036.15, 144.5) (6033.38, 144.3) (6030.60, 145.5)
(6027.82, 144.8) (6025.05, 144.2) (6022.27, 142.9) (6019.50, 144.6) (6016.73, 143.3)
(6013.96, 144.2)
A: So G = -6.1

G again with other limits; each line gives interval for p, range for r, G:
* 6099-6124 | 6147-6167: -5.5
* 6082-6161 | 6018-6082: -6.2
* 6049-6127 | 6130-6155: -7.8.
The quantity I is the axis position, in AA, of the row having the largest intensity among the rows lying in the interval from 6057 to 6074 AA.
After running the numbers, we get 6058.43 AA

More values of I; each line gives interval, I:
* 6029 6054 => 6047.28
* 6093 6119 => 6106.05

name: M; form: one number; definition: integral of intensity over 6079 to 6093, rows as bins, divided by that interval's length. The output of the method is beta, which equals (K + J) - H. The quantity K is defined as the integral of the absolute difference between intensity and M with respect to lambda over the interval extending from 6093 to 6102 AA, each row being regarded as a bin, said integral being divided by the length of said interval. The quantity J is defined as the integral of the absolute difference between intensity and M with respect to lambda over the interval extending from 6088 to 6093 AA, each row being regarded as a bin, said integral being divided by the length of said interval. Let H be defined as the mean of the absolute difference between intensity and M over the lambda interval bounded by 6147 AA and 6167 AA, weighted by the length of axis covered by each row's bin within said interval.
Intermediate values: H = 4.7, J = 0.2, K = 1.38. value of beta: -3.2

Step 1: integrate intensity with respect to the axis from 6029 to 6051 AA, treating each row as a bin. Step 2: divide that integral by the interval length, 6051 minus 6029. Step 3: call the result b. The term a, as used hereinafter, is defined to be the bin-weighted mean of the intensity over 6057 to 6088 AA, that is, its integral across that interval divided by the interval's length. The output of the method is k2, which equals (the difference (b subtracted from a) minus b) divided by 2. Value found -73.0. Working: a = 144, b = 145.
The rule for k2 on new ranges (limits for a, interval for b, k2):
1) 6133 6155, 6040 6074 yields -74.3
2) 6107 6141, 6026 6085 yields -73.6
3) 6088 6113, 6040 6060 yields -73.1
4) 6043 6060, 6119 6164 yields -66.9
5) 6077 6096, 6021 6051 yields -73.0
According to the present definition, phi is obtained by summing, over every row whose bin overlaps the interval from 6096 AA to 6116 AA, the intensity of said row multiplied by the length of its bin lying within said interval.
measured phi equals 2850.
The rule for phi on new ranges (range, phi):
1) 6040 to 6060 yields 2888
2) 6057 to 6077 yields 2871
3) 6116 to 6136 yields 2817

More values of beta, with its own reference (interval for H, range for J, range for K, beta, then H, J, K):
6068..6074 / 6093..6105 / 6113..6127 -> 3.9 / 0.3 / 1.7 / 2.49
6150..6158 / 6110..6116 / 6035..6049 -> -1.7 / 4.1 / 0.9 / 1.51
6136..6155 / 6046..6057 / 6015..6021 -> -2.7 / 4.7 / 1.3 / 0.71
